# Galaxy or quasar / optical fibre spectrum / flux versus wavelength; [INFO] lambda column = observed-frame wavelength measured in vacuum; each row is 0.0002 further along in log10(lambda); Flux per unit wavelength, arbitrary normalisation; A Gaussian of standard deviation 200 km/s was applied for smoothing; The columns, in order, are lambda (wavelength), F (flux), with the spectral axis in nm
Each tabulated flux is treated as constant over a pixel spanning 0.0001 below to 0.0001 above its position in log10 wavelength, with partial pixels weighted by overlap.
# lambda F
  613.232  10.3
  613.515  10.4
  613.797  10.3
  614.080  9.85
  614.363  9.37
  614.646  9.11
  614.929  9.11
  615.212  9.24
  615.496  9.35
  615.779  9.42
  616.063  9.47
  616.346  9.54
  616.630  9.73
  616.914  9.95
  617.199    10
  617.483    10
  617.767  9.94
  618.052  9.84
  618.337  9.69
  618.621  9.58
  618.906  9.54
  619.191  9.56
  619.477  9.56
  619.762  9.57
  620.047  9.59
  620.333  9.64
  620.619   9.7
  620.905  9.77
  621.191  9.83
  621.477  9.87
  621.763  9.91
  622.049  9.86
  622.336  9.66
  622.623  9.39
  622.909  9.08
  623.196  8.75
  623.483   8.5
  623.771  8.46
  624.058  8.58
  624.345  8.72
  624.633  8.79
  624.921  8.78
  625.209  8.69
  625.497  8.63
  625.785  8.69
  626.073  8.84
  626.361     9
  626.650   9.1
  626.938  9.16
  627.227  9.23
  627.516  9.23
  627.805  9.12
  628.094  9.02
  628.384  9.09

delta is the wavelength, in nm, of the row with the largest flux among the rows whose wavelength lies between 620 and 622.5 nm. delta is 621.763 nm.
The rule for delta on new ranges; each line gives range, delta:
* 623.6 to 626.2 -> 626.073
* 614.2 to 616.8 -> 616.630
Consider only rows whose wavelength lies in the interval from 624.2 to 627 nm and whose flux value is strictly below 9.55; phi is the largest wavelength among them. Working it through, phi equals 626.938 nm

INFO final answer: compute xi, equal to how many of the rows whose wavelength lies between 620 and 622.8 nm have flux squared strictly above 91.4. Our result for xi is 9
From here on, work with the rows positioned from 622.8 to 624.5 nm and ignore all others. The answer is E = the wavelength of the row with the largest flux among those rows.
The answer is 622.909 nm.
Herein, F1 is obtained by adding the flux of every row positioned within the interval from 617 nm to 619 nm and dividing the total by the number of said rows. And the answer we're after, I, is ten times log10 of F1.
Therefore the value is 9.9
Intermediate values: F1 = 9.8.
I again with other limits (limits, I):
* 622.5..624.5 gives 9.4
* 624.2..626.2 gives 9.4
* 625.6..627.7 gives 9.6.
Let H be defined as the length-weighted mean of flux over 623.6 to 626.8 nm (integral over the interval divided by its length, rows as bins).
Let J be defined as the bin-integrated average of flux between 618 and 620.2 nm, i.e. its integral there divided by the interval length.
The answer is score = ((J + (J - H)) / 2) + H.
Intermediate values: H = 8.75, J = 9.61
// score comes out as 14.0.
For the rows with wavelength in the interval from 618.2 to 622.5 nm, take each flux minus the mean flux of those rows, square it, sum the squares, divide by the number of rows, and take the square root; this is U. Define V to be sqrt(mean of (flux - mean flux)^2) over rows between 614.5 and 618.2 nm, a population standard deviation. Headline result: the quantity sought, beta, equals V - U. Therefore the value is 0.2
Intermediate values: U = 0.12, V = 0.32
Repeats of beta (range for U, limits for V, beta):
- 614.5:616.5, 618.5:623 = 0.0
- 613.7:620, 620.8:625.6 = 0.2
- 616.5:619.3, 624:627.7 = 0.0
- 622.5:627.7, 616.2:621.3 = -0.1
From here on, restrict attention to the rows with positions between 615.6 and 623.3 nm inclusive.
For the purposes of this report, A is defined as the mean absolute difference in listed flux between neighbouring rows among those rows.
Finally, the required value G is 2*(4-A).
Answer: 7.80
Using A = 0.099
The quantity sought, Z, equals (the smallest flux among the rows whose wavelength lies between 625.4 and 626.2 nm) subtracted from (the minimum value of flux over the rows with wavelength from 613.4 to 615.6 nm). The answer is 0.5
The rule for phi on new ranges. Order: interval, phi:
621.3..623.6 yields 623.483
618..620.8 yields 618.906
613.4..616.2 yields 616.063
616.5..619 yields 618.906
